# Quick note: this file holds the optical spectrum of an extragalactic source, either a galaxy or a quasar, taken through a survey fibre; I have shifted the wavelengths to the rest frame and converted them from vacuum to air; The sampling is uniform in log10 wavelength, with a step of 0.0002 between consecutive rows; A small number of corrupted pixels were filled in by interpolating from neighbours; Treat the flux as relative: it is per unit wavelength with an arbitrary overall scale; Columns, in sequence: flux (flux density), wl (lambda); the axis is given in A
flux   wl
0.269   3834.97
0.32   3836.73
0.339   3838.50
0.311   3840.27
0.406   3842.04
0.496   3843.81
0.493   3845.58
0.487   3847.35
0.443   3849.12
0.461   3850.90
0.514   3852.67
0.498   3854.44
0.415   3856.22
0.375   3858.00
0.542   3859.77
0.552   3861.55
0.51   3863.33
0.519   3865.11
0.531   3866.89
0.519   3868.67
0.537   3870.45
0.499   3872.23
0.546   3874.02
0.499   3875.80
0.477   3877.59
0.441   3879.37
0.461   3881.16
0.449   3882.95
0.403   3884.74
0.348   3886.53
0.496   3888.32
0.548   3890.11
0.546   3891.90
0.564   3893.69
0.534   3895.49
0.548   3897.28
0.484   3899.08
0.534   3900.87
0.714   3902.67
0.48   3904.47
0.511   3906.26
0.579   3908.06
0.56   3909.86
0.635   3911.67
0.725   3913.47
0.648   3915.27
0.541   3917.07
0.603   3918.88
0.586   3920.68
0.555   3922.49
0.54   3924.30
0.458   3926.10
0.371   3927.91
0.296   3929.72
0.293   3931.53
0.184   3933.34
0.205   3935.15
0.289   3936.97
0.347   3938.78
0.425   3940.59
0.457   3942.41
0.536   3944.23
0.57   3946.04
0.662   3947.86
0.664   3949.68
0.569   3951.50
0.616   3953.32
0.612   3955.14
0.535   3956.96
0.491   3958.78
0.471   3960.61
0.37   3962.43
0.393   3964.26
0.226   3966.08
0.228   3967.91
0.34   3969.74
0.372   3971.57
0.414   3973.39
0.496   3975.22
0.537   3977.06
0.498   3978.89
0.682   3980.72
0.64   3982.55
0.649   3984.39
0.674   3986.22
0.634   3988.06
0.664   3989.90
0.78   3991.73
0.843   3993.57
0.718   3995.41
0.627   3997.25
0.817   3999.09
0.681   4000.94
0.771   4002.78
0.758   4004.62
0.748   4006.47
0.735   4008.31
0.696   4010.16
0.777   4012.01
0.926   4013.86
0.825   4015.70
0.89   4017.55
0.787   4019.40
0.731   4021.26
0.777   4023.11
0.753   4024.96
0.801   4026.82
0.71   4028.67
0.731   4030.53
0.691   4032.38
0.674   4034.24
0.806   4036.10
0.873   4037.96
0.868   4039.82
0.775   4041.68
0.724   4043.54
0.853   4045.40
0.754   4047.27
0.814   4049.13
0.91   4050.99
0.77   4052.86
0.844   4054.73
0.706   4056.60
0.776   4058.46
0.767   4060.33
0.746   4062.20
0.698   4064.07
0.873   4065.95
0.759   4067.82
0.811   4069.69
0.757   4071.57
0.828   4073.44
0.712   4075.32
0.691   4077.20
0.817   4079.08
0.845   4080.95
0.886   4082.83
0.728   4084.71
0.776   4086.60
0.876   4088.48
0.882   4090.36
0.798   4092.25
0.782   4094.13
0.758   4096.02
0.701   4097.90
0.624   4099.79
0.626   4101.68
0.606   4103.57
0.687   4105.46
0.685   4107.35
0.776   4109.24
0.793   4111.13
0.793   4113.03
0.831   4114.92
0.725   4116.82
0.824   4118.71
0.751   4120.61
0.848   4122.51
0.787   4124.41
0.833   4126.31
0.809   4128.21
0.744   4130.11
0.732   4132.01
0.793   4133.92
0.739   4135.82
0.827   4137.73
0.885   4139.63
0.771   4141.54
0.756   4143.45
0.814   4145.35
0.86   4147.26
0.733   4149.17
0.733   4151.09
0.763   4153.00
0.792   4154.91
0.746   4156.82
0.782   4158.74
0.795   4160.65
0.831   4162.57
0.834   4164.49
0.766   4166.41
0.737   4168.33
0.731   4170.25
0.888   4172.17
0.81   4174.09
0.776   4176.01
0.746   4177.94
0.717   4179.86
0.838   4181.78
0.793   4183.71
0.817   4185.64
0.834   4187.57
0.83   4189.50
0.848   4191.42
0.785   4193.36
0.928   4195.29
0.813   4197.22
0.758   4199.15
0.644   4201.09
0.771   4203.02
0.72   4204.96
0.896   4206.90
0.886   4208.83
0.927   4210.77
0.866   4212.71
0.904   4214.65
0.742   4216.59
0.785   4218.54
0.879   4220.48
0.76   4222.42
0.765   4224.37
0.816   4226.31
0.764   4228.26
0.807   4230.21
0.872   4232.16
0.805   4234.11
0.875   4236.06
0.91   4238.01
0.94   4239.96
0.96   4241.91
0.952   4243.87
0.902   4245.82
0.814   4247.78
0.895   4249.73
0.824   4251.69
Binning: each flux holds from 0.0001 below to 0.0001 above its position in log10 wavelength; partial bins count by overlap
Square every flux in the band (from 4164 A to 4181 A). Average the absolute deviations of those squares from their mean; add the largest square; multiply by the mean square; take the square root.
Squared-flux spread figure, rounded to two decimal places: 0.72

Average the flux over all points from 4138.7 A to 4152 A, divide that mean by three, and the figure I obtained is 0.26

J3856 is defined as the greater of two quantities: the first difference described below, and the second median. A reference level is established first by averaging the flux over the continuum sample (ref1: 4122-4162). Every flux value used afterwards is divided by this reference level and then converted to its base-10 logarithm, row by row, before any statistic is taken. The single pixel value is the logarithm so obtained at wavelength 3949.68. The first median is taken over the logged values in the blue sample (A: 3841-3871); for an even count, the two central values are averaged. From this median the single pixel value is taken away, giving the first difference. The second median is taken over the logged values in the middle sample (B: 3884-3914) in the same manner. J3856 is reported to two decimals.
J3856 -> -0.12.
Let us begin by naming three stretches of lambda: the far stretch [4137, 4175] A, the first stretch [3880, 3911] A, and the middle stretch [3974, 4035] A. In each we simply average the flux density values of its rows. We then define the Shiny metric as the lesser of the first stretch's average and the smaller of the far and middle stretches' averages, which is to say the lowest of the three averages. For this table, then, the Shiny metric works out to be 0.515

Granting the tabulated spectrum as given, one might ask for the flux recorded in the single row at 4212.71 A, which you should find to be 0.866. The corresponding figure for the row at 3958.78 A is 0.491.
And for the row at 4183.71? 0.793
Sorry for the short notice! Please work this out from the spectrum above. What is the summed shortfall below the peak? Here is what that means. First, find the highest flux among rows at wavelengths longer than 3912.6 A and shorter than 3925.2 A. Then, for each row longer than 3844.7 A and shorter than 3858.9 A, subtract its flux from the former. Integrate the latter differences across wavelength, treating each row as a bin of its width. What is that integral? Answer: 3.8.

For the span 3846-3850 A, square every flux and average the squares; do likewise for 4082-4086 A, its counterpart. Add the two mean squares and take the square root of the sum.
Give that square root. 0.93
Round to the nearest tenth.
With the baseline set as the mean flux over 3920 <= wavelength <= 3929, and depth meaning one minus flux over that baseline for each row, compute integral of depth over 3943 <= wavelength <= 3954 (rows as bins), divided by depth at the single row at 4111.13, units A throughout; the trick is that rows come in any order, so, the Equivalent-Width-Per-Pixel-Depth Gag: 3.8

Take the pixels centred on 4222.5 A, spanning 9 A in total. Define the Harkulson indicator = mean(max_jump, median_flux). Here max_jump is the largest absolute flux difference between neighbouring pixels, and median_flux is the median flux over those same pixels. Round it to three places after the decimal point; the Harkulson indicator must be 0.452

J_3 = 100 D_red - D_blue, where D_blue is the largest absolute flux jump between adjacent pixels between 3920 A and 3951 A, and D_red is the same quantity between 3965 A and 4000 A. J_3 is 18.9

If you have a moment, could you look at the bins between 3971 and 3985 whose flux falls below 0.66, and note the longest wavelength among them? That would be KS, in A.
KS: 3984.39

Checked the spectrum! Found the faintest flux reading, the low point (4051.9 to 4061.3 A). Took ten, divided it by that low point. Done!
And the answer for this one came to 14.2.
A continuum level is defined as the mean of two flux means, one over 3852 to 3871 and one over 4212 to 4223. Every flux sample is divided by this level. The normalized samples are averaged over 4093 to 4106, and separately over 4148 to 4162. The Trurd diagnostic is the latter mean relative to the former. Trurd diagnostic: 1.12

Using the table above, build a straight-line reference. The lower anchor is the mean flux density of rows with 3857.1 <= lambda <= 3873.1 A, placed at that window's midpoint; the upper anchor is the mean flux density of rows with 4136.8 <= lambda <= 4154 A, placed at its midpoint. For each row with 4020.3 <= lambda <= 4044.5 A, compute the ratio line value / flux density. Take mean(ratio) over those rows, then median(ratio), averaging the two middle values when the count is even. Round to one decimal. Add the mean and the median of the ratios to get 1.8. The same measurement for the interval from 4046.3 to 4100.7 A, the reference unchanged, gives 1.9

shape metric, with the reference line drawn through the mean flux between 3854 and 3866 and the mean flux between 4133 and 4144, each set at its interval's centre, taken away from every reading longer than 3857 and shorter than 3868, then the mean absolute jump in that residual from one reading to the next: 0.047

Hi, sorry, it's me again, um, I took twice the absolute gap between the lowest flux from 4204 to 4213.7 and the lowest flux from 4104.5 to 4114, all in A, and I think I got 0.07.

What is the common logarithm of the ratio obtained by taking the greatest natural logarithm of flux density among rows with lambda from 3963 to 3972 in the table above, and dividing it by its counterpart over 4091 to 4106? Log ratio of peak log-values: 0.62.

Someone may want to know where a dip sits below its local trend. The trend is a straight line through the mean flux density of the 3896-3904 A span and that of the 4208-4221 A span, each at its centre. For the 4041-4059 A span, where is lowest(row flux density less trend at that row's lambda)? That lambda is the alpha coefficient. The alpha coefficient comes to 4056.60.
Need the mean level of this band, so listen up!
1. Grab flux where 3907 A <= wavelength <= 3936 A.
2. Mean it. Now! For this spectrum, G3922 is 0.5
